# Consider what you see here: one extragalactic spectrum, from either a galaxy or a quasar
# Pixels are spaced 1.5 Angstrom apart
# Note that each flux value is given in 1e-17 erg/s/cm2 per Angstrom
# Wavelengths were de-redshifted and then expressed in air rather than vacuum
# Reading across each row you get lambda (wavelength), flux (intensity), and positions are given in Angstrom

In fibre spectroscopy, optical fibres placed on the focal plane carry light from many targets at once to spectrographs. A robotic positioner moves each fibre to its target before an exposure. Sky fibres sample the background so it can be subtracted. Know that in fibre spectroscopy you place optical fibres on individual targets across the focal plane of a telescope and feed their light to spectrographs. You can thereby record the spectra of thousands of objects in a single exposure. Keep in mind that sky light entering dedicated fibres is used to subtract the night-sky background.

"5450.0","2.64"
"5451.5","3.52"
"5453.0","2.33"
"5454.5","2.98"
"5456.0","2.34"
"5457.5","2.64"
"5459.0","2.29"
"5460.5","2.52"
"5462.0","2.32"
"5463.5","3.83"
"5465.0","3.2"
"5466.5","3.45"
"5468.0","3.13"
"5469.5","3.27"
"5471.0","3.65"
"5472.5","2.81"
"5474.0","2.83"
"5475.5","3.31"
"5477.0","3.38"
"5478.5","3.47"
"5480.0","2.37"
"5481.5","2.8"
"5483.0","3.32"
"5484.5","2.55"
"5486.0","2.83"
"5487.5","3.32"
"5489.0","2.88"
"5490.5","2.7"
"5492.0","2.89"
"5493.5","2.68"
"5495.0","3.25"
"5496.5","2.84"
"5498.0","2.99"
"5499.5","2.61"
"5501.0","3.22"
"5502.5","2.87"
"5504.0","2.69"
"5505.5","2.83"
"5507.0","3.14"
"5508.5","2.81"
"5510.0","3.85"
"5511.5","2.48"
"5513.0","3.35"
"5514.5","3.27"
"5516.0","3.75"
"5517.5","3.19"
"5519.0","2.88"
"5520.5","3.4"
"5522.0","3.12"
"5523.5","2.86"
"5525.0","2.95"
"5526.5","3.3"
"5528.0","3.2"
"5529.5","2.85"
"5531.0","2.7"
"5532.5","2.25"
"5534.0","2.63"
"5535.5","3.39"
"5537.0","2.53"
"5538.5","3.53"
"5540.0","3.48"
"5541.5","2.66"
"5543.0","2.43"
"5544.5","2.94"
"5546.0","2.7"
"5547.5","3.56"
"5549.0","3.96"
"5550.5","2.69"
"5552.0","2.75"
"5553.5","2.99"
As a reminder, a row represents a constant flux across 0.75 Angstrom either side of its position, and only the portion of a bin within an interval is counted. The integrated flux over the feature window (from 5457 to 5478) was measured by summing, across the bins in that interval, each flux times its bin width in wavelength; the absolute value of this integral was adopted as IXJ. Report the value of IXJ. 64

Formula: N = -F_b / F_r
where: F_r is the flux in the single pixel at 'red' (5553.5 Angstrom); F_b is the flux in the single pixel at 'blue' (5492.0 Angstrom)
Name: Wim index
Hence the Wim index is -0.97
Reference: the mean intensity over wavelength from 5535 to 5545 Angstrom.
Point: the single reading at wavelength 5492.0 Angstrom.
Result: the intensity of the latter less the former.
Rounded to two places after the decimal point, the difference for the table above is -0.10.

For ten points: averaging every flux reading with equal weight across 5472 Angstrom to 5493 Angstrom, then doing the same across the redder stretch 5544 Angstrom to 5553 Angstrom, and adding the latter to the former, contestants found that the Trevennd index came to 6.06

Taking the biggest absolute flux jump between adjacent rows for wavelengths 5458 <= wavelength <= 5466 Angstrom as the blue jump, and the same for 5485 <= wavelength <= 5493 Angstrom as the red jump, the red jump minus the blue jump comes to -1.0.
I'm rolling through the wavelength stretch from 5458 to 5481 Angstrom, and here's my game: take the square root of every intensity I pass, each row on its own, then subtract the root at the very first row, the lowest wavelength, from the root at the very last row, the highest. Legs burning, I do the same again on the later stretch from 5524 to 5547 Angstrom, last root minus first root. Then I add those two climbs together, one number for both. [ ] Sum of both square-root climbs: -0.048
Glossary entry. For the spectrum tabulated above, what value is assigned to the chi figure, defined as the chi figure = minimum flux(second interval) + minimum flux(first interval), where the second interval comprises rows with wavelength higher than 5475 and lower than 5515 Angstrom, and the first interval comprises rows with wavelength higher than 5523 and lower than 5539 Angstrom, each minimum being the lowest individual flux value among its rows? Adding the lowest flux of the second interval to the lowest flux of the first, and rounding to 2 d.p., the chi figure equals 4.62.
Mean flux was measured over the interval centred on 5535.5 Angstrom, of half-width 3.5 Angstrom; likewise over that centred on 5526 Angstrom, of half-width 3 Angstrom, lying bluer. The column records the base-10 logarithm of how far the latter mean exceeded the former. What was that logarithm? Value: -0.67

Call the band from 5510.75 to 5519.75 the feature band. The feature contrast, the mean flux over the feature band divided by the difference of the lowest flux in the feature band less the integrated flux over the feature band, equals -0.12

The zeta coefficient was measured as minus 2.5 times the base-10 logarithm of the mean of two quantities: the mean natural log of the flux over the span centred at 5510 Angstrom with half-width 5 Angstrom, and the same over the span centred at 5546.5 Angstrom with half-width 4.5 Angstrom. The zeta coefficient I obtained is -0.115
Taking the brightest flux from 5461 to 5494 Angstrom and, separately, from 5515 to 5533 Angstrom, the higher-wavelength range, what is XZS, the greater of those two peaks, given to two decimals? 3.83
